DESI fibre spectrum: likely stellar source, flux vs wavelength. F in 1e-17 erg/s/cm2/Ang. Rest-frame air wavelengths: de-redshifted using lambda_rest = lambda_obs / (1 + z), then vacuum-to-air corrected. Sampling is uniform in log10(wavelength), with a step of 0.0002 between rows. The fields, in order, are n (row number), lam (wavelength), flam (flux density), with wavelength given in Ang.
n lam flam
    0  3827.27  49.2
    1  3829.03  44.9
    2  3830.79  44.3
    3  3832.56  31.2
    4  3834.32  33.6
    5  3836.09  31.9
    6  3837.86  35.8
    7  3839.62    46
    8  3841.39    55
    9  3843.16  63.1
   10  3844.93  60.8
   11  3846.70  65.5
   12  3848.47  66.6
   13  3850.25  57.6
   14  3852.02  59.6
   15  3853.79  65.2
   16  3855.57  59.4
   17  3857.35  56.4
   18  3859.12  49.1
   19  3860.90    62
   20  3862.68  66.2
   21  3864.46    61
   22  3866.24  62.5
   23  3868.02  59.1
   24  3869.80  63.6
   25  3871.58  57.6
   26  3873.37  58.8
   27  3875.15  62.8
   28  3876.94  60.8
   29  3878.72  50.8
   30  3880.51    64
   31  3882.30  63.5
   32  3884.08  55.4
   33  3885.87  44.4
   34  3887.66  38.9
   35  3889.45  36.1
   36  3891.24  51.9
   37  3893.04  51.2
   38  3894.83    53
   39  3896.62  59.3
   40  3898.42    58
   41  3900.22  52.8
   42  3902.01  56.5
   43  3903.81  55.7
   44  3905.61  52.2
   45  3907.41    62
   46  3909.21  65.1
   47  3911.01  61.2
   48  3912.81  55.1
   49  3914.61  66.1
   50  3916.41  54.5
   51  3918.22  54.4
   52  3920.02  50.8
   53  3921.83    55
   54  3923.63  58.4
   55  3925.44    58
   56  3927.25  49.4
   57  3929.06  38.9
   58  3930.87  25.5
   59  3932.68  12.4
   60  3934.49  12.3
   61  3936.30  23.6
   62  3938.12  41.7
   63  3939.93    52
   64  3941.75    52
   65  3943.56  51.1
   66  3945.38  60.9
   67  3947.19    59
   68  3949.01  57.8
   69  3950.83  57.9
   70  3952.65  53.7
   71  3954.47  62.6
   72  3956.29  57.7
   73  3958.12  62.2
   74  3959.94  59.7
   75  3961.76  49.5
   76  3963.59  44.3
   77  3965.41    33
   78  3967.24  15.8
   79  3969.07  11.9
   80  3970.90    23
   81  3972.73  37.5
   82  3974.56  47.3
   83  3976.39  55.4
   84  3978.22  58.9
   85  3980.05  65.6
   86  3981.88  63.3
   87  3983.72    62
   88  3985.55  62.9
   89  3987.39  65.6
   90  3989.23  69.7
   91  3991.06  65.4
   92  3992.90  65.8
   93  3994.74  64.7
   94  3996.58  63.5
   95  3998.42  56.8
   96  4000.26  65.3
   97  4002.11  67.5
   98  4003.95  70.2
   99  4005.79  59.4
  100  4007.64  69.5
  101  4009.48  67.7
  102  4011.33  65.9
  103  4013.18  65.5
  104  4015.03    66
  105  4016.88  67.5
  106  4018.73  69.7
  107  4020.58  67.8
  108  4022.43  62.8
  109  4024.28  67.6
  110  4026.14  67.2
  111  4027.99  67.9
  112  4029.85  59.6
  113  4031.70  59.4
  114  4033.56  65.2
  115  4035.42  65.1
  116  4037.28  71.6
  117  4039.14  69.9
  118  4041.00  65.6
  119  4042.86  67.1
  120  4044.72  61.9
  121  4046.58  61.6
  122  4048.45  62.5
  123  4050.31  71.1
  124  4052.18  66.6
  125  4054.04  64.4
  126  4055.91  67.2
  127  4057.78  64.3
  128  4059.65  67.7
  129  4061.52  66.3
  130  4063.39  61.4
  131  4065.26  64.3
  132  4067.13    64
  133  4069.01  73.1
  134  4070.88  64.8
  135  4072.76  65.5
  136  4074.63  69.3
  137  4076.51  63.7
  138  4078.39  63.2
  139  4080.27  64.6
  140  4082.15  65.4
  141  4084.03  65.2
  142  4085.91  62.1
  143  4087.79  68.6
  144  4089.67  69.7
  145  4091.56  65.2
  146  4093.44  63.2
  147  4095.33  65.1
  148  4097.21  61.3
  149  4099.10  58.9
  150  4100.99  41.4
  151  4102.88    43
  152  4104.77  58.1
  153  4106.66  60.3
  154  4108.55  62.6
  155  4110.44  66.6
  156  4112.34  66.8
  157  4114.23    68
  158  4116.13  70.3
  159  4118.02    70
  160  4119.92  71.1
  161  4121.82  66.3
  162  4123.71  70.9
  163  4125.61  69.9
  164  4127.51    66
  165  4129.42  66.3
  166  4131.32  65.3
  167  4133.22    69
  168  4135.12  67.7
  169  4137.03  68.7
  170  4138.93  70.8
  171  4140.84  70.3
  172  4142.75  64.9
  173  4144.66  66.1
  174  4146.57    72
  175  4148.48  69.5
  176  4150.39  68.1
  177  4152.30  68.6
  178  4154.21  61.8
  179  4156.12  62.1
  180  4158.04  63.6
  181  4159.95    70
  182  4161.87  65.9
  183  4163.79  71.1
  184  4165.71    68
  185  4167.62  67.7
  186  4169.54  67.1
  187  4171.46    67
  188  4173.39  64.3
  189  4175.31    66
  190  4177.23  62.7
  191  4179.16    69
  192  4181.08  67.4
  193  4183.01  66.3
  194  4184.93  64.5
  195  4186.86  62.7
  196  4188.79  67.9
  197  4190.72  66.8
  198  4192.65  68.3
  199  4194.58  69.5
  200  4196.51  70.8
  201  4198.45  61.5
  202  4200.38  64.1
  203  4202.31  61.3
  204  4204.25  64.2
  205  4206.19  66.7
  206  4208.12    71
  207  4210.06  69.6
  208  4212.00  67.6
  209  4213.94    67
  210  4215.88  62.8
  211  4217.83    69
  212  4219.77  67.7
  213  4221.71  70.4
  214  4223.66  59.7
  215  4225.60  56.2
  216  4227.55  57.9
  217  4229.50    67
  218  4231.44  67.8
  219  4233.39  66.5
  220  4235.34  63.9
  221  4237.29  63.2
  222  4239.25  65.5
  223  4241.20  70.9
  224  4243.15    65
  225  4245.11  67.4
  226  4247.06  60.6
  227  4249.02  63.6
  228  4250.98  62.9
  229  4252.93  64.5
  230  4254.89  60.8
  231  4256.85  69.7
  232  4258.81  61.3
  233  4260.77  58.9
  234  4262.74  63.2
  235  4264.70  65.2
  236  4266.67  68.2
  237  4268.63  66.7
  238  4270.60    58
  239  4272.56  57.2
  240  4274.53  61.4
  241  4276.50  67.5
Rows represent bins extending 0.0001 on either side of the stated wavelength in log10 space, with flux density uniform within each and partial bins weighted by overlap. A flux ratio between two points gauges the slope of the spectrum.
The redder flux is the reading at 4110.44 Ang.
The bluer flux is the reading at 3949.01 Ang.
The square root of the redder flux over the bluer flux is 1.07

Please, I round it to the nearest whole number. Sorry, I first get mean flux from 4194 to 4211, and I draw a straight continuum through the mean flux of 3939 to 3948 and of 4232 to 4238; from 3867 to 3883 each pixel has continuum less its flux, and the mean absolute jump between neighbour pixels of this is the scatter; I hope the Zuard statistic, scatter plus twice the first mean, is 138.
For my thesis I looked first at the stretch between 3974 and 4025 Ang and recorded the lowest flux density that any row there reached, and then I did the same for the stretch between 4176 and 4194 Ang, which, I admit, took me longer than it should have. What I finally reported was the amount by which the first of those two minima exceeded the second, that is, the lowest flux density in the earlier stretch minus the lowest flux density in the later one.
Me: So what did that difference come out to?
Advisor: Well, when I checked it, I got -15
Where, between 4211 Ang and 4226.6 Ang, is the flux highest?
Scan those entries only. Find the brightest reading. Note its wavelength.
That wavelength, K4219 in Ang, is 4221.71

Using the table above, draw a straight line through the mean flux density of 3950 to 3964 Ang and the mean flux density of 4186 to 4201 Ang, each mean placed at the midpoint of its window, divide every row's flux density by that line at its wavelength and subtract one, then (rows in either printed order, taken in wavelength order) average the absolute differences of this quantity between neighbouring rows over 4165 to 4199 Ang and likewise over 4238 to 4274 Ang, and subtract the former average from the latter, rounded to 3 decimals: 0.022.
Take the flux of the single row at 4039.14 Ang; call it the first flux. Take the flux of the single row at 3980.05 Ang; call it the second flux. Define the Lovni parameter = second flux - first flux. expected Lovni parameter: -4.3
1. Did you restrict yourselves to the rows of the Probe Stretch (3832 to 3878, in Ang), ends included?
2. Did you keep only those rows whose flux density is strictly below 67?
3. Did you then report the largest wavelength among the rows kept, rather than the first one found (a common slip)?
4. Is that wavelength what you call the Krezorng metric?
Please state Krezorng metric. 3876.94 Ang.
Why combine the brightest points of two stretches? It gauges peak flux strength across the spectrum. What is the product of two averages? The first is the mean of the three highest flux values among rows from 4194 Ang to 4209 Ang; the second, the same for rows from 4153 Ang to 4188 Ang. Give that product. 4933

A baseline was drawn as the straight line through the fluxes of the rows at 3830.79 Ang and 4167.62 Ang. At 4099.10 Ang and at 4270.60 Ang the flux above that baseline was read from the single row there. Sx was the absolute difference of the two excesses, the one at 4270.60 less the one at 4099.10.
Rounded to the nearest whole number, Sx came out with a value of 13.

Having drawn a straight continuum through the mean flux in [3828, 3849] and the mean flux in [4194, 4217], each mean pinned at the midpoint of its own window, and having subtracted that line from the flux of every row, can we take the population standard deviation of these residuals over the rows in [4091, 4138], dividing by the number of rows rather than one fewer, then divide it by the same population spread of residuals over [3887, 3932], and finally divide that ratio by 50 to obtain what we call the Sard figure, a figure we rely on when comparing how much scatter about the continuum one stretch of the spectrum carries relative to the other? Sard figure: 0.015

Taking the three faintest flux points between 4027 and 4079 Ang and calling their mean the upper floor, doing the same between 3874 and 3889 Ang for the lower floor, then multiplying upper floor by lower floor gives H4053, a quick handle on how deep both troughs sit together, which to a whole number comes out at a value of 2688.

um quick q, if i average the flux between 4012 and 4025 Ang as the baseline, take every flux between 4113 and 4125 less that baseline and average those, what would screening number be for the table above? 2.7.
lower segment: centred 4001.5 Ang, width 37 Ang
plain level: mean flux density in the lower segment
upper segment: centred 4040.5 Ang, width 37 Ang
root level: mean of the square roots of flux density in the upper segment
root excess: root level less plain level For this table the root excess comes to -57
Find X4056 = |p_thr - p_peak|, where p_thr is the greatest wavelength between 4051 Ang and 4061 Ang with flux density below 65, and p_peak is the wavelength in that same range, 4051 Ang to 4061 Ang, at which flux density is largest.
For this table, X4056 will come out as 1.9 Ang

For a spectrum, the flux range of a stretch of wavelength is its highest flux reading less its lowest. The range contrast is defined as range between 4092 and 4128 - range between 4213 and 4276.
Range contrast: 15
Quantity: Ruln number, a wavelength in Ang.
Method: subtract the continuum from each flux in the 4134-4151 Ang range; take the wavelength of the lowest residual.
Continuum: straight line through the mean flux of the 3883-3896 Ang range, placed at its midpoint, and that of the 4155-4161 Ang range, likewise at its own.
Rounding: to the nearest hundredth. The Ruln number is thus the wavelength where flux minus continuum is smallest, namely 4142.75 Ang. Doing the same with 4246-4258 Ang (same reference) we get 4254.89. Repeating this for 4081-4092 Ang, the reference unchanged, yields 4085.91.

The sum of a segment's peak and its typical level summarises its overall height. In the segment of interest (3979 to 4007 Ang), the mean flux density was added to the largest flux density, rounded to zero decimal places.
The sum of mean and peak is 135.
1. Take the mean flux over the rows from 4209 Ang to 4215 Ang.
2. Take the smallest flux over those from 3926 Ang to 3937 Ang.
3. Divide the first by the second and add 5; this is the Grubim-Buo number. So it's 10.5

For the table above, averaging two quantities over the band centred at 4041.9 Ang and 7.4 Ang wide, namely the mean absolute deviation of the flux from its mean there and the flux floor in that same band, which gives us 32.1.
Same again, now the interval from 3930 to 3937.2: 9.2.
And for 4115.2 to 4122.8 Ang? 33.9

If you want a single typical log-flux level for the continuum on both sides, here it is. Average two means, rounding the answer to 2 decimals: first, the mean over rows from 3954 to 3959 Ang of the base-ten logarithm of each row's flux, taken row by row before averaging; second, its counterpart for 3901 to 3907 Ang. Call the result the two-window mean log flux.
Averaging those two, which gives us 1.76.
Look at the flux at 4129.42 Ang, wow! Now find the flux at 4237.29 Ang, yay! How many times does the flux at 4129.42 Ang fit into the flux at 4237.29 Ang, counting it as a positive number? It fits 0.95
